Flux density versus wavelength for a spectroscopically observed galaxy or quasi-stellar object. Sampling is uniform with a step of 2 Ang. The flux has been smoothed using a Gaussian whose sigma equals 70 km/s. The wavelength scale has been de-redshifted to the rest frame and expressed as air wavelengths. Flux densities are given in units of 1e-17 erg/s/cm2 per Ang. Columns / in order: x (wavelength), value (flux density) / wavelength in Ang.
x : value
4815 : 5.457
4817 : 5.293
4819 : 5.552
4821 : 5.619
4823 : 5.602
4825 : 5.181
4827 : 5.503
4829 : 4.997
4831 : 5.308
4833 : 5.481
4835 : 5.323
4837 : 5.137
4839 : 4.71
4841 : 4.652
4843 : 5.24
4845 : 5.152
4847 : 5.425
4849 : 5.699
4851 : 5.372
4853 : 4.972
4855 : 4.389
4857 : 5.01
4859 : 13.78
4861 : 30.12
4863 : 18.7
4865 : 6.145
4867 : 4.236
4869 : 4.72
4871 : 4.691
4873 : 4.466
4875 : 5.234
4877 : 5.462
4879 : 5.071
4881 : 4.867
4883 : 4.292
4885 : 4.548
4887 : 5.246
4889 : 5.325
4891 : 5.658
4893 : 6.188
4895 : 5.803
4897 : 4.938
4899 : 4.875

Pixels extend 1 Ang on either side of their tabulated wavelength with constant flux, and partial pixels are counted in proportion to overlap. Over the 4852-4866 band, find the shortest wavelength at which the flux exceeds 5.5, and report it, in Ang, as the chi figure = 4859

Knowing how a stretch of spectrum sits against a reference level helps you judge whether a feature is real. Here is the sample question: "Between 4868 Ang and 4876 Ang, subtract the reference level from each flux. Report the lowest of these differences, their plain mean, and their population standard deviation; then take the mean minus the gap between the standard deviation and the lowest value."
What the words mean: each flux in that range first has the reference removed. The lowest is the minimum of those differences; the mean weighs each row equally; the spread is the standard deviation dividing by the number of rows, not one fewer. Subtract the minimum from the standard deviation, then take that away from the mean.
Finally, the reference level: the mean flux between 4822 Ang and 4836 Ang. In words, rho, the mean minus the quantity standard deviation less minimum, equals -1.7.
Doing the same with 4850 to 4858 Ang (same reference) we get -1.7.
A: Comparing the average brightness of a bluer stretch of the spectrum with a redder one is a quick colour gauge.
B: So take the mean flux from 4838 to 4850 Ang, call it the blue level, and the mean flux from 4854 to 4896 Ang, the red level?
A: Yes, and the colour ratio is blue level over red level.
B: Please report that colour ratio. 0.70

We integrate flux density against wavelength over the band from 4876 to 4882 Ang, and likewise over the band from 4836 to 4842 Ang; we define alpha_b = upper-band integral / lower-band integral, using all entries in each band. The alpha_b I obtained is 1.1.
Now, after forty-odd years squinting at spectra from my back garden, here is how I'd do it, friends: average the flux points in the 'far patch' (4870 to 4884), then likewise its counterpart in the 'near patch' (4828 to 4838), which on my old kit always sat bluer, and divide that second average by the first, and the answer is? 1.08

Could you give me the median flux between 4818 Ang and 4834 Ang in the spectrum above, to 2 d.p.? 5.49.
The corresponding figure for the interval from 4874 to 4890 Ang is 5.15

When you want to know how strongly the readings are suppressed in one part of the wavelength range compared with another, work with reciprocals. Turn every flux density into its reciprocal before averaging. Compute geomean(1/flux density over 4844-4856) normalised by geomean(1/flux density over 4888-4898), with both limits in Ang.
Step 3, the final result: 1.1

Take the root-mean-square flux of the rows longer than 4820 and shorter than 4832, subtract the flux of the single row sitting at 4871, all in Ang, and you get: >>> 0.7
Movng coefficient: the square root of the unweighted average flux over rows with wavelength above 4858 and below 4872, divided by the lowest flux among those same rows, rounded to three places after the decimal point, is 0.810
